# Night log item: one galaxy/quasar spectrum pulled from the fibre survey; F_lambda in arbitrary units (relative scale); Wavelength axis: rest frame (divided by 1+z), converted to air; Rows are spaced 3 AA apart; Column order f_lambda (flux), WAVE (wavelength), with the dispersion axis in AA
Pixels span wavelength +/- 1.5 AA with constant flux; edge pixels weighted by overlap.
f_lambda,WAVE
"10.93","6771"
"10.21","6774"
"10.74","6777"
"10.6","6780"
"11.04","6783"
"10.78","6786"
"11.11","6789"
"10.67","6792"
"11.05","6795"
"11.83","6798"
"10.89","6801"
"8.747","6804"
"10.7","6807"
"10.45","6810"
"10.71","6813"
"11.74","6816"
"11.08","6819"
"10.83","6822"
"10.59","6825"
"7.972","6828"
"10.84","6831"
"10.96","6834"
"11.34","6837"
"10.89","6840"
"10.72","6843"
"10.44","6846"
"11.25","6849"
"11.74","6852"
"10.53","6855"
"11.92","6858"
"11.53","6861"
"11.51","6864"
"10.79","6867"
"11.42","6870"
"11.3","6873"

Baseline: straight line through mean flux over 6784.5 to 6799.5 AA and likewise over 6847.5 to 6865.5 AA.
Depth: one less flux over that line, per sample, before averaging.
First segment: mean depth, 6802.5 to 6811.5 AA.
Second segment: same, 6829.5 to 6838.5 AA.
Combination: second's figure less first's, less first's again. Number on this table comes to -0.19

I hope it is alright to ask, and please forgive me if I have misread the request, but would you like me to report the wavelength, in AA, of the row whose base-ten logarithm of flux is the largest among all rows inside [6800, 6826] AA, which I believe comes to 6816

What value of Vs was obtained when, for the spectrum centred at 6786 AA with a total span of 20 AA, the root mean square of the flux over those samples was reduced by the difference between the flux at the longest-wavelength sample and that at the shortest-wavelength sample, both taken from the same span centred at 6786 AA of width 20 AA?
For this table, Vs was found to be 10.5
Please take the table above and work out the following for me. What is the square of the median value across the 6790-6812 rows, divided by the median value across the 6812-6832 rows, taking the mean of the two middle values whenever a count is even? 10.6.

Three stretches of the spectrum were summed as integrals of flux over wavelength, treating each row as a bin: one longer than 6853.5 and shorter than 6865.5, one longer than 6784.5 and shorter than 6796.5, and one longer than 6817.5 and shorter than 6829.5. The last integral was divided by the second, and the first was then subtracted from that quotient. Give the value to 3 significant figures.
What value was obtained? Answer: -136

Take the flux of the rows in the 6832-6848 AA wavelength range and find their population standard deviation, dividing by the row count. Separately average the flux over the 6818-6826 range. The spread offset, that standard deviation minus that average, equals -10.5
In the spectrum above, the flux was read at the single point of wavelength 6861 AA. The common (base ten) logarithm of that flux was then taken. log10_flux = 1.062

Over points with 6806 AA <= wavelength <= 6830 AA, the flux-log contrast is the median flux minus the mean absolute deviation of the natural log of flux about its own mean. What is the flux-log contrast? 10.6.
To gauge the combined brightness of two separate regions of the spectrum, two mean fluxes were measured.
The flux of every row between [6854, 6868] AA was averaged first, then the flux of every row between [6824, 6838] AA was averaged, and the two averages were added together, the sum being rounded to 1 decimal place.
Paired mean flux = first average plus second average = 21.6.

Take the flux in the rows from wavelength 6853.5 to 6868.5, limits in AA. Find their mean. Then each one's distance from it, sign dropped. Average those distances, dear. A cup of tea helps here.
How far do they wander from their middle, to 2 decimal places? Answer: 0.48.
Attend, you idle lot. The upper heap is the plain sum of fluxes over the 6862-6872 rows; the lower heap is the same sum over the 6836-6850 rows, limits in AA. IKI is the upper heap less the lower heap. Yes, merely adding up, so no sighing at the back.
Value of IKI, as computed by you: -21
